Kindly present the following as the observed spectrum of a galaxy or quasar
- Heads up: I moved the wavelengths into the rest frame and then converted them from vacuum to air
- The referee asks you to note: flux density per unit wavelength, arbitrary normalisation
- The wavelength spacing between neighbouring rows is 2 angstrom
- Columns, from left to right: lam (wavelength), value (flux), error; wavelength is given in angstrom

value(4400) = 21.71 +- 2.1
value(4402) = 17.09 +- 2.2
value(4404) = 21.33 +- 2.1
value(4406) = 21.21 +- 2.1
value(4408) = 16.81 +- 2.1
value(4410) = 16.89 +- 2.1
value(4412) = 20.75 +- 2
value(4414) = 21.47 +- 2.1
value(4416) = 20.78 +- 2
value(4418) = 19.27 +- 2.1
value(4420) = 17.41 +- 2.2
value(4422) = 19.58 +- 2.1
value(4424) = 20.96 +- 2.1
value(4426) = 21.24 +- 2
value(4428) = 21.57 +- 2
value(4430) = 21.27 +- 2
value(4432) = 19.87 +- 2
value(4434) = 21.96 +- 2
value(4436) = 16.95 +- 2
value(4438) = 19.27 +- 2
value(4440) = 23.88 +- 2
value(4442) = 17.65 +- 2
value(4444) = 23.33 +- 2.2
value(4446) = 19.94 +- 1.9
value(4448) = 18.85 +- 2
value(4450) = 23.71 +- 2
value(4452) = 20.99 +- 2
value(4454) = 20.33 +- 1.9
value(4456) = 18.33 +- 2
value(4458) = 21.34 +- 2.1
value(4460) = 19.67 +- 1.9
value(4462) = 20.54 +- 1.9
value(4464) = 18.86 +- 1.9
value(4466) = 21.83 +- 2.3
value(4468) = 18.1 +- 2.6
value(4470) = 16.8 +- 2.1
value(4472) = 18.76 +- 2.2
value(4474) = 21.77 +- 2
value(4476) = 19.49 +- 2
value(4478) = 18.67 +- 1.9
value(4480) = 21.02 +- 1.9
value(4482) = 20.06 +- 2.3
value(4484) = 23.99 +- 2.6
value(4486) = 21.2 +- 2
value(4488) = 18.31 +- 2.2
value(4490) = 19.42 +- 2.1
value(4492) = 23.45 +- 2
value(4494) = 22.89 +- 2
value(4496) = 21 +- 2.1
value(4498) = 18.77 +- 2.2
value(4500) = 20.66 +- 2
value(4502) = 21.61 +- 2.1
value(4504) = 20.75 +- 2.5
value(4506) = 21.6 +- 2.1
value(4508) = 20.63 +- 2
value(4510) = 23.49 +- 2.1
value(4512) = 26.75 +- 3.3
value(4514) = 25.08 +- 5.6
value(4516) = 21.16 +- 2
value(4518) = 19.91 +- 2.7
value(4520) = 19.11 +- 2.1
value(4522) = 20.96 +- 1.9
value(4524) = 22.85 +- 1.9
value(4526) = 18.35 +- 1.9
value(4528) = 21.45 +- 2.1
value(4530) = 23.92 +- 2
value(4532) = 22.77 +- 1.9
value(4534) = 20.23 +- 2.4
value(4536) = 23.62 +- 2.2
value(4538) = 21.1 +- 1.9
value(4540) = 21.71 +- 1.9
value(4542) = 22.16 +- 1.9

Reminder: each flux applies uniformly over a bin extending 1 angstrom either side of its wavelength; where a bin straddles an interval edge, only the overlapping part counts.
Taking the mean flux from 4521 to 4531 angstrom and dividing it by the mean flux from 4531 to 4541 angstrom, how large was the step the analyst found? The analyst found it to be 0.98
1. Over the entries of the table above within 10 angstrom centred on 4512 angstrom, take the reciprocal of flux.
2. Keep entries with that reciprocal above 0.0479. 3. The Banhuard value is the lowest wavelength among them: 4508 angstrom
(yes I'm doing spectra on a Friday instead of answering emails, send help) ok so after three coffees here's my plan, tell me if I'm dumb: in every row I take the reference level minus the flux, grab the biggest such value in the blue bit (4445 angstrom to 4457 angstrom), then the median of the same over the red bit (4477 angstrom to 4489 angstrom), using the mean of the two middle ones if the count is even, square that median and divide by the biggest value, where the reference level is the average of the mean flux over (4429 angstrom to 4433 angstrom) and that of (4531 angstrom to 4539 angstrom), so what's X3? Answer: 0.17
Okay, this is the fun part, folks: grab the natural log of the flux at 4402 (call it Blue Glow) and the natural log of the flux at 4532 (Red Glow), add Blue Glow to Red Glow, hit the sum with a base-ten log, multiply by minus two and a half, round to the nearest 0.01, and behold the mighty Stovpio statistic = -1.94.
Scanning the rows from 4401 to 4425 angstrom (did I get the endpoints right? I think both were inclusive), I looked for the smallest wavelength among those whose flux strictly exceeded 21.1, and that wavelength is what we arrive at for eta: 4404 angstrom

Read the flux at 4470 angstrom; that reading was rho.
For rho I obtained 16.8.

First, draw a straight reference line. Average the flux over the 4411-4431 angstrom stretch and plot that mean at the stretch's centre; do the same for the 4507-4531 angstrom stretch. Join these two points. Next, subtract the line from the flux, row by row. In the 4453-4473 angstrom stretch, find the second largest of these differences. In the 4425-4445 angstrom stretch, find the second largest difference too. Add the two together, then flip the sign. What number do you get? -2.9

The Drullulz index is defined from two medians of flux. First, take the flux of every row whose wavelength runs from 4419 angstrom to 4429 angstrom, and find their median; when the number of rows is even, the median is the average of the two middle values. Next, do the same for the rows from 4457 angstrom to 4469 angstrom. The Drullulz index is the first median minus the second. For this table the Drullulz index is 1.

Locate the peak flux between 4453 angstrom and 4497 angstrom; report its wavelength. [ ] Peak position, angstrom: 4484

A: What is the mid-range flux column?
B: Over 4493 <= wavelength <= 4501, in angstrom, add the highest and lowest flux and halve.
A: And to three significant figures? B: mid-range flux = 20.8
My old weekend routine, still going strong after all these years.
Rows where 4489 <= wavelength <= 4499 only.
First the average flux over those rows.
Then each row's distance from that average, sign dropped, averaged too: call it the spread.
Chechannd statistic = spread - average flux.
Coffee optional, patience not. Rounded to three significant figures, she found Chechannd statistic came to -19.5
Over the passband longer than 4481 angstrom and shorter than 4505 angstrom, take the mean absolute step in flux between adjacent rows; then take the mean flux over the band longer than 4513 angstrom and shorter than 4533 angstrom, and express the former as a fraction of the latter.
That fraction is 0.098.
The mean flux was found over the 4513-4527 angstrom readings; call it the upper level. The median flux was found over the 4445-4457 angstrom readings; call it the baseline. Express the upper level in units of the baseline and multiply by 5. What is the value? 5.23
